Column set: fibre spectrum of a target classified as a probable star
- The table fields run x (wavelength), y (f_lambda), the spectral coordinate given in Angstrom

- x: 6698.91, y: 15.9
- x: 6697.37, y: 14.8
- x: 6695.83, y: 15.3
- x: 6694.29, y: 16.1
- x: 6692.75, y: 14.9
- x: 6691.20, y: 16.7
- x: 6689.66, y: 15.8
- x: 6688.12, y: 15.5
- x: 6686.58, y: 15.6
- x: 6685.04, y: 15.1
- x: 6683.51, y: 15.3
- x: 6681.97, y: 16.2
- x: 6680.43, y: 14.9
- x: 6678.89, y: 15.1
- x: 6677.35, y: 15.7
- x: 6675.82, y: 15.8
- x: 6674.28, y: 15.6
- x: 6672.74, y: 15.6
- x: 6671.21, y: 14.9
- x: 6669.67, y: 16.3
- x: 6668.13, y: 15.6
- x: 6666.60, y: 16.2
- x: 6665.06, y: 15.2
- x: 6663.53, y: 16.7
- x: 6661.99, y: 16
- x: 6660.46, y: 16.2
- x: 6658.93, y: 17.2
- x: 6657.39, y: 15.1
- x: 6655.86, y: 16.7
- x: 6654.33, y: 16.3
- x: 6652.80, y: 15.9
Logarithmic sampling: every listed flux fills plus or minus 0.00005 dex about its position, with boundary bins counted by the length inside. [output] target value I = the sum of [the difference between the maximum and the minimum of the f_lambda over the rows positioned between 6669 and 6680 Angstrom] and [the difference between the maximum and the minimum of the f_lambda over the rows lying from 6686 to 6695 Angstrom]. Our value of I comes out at 3.20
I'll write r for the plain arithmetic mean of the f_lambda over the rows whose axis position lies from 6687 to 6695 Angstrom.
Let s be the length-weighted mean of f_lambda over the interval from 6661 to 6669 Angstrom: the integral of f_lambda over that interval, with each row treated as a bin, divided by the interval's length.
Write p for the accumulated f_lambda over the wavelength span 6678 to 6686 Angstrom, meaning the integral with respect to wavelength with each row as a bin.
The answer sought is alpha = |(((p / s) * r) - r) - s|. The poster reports 90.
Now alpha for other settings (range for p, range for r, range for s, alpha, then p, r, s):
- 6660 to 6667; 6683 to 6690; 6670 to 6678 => 80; 112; 15.5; 15.6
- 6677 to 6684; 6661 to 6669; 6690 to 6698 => 79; 108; 15.9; 15.6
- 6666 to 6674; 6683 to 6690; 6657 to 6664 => 88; 126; 15.5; 16.3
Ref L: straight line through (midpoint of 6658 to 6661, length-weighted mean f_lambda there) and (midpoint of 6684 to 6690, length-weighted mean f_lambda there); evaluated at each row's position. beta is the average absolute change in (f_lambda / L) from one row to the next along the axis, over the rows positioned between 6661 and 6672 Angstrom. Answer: 0.060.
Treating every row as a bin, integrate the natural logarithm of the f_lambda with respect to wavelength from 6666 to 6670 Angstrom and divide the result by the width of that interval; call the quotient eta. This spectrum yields 2.77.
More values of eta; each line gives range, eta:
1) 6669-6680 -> 2.74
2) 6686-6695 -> 2.76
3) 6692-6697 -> 2.74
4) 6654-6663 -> 2.79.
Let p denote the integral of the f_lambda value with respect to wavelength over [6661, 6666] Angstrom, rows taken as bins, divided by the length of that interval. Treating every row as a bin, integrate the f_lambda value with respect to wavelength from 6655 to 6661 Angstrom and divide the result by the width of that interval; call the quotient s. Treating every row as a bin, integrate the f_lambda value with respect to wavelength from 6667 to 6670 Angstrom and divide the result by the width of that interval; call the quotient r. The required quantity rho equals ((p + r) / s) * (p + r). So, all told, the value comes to 62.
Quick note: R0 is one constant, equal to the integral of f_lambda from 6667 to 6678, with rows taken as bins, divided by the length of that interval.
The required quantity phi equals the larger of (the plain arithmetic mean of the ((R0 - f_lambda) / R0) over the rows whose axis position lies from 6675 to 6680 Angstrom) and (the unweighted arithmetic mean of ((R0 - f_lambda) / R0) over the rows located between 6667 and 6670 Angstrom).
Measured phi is 0.008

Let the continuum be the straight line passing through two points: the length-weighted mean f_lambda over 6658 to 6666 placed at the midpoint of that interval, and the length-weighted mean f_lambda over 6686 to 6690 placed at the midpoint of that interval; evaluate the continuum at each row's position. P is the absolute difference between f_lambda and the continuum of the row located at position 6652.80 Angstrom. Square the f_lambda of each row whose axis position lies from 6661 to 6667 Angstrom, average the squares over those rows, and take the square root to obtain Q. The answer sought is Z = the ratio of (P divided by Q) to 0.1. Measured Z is 0.34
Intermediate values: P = 0.54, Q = 16.0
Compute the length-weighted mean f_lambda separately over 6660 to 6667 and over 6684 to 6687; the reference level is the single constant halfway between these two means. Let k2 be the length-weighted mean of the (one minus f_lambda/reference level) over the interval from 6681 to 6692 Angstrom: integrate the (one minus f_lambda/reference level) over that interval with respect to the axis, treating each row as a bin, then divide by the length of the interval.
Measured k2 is -0.002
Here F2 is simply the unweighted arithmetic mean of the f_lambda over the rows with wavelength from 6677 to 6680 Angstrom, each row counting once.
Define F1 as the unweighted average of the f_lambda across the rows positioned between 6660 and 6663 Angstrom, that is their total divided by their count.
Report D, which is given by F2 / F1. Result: 0.96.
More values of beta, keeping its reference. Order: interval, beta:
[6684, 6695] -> 0.054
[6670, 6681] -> 0.019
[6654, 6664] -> 0.060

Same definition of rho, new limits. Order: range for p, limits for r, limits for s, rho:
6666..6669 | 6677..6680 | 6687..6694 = 62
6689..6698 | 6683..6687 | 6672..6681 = 62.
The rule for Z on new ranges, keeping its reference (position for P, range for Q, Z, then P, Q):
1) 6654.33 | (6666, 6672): 0.06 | 0.10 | 15.8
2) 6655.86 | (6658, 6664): 0.20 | 0.33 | 16.5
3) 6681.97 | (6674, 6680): 0.28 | 0.44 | 15.6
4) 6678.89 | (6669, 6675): 0.47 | 0.73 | 15.6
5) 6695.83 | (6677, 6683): 0.09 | 0.13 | 15.5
